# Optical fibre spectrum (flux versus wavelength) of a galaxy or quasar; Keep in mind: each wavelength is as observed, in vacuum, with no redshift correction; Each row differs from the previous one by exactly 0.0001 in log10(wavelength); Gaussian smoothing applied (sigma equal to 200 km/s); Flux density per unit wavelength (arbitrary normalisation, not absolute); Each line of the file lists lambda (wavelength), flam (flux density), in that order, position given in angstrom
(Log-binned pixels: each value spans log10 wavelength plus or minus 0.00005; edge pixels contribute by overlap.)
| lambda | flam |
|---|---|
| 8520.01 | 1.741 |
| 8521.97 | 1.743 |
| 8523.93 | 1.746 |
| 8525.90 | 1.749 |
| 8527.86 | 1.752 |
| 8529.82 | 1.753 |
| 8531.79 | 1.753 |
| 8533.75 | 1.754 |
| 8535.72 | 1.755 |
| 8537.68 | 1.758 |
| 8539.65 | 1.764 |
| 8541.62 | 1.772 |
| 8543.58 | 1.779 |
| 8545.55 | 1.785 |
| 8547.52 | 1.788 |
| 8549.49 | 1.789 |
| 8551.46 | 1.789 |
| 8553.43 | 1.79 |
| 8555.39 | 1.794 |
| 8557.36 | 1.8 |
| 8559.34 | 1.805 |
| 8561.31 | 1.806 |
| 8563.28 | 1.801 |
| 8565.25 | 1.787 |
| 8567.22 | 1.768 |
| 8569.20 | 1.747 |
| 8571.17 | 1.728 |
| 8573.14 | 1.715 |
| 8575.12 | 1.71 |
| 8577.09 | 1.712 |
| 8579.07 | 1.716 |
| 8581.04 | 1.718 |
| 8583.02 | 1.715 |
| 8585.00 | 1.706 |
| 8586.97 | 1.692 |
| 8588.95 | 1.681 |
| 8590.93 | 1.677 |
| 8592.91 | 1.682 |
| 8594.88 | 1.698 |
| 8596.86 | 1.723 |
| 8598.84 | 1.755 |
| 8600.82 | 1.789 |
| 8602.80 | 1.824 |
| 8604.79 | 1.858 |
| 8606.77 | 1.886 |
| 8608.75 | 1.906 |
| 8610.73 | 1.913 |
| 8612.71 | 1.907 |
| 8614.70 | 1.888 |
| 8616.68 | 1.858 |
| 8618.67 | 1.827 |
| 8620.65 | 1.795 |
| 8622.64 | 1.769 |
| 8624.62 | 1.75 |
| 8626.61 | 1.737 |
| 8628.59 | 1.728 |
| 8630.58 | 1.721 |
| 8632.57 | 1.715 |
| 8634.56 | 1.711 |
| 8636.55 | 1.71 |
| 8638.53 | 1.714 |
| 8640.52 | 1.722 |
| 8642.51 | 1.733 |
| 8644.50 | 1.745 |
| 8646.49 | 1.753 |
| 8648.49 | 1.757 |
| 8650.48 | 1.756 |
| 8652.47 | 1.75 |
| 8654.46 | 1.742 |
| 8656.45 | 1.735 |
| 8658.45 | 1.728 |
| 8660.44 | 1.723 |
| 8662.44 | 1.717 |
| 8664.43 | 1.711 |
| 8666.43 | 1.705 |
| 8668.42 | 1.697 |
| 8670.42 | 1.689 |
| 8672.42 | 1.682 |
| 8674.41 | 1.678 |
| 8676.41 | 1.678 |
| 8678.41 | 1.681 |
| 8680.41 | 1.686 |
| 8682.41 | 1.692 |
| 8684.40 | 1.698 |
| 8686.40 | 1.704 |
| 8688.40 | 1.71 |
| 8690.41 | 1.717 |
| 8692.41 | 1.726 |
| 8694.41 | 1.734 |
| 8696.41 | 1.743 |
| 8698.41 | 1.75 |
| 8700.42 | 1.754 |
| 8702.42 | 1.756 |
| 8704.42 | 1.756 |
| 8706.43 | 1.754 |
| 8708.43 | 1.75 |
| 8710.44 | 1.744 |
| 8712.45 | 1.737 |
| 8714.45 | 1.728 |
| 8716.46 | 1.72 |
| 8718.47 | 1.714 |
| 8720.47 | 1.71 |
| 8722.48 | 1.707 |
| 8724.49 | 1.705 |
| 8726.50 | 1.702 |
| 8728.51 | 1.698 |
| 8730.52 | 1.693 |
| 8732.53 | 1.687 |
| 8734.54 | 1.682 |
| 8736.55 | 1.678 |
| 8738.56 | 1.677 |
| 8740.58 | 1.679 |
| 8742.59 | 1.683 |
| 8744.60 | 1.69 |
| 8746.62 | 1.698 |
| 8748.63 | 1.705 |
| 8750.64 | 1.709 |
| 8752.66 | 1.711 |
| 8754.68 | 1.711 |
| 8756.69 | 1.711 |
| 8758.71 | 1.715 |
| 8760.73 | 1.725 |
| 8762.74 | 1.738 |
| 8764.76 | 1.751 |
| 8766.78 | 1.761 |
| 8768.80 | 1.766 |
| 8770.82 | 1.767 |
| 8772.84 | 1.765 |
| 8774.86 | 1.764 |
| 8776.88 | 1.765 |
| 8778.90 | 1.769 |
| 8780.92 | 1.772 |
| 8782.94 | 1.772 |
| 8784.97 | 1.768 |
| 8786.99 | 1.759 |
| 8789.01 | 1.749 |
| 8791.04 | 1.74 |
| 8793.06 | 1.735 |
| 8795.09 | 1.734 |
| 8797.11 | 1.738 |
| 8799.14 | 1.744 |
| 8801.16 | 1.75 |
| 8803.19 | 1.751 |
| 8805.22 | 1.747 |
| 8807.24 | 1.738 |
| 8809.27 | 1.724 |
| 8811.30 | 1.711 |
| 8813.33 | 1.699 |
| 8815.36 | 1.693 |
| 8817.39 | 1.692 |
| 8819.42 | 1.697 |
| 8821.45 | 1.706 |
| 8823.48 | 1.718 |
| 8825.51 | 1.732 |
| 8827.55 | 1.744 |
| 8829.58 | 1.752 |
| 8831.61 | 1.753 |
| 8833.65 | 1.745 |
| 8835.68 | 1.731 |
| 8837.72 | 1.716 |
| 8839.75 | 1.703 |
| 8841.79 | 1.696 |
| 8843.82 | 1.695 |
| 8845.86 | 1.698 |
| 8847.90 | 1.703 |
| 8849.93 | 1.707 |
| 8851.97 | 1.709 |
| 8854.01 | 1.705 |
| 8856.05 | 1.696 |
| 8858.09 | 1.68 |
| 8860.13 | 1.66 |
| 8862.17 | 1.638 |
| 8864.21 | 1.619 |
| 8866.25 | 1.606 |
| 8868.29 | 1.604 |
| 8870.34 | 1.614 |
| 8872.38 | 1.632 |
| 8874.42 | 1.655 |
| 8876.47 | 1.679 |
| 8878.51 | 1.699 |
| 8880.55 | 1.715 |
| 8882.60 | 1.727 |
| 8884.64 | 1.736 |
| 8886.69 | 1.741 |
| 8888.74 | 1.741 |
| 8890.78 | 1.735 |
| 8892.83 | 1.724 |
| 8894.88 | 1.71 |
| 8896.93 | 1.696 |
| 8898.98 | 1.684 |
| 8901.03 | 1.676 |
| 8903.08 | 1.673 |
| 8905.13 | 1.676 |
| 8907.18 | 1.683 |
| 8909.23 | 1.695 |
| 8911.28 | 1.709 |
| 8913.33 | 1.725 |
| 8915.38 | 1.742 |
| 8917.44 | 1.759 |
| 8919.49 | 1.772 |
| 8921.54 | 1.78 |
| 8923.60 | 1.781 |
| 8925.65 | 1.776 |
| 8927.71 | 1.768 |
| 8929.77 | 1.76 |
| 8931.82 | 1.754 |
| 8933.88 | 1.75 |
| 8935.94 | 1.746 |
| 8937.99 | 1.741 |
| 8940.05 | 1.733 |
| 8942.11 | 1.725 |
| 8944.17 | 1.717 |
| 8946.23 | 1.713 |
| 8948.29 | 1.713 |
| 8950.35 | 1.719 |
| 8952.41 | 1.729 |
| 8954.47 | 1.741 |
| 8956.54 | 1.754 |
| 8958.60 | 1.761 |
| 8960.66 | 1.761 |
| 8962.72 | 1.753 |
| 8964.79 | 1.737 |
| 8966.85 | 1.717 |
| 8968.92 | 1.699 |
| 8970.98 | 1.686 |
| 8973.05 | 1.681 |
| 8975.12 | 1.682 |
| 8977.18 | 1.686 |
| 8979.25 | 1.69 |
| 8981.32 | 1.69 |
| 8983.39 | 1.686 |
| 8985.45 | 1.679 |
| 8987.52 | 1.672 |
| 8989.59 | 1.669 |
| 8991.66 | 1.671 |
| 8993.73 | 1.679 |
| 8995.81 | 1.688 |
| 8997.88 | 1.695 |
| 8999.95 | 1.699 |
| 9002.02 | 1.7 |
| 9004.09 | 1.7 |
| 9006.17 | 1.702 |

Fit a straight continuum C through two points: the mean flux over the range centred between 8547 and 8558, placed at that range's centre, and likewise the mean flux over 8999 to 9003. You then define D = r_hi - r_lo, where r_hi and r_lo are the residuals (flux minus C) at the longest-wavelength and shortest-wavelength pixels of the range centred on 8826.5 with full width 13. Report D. 0.05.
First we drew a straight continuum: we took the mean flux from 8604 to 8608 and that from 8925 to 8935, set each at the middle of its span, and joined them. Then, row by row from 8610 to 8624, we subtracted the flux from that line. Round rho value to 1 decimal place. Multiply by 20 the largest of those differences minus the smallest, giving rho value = 2.8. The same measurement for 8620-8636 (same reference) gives 1.6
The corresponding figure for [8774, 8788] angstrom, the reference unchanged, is 0.2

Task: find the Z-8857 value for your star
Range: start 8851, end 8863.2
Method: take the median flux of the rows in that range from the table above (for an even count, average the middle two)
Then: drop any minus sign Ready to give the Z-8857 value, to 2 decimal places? 1.69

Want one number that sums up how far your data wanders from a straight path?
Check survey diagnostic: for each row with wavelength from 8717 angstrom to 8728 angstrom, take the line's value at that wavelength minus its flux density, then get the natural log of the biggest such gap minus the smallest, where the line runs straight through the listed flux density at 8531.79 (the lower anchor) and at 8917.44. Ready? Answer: -4.4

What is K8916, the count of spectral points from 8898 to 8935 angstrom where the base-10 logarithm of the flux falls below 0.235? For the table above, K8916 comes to 7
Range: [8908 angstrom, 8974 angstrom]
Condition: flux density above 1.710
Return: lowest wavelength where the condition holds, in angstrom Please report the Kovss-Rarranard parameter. 8913.33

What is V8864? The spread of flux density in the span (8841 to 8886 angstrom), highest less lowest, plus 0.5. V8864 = 0.632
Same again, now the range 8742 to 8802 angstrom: 0.589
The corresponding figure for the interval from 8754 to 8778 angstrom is 0.556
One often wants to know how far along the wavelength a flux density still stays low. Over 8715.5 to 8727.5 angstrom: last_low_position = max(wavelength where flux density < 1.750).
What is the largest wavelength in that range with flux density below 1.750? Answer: 8726.50 angstrom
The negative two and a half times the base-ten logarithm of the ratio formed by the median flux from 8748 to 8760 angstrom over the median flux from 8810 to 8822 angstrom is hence -0.008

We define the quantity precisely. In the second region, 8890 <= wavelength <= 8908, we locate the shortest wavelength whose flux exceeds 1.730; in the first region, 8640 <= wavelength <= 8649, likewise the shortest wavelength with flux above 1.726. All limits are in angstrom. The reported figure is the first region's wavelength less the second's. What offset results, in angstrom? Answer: -248.3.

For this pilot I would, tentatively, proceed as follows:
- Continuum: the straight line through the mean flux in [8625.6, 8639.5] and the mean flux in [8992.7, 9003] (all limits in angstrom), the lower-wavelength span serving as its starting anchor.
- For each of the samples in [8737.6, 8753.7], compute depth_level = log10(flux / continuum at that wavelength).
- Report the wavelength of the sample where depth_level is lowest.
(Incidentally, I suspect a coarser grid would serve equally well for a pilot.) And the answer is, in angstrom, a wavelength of 8738.56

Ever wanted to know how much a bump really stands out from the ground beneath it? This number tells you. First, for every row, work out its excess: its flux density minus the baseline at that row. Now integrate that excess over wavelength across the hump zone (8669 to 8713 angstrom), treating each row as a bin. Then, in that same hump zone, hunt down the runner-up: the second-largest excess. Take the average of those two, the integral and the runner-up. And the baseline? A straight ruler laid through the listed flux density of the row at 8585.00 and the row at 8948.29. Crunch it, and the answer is 0.3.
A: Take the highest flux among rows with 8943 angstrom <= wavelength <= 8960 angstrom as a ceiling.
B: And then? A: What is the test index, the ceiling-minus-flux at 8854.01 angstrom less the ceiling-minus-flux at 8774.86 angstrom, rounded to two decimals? 0.06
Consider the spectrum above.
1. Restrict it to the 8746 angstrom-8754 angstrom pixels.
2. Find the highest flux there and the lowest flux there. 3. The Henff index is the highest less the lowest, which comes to 0.013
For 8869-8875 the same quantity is 0.041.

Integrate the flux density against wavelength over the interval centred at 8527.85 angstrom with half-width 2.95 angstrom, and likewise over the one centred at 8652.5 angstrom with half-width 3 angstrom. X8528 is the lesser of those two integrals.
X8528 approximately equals 10.3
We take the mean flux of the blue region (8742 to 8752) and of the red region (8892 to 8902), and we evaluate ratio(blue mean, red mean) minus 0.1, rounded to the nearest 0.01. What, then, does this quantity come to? 0.90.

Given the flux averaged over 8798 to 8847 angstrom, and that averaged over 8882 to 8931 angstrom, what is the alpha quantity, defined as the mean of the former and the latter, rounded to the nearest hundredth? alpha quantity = 1.73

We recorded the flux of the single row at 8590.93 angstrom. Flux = 1.677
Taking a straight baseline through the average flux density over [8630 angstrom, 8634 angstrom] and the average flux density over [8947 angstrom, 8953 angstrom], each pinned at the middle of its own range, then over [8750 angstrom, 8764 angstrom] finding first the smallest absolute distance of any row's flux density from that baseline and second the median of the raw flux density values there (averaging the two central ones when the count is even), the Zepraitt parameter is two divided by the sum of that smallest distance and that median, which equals 1.17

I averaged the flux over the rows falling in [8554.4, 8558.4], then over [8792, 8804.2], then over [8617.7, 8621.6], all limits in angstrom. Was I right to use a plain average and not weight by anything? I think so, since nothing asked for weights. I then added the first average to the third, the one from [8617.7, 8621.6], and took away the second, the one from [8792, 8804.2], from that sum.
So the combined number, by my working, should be 1.87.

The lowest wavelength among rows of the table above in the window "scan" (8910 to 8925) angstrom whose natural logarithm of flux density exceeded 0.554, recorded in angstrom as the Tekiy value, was 8915.38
